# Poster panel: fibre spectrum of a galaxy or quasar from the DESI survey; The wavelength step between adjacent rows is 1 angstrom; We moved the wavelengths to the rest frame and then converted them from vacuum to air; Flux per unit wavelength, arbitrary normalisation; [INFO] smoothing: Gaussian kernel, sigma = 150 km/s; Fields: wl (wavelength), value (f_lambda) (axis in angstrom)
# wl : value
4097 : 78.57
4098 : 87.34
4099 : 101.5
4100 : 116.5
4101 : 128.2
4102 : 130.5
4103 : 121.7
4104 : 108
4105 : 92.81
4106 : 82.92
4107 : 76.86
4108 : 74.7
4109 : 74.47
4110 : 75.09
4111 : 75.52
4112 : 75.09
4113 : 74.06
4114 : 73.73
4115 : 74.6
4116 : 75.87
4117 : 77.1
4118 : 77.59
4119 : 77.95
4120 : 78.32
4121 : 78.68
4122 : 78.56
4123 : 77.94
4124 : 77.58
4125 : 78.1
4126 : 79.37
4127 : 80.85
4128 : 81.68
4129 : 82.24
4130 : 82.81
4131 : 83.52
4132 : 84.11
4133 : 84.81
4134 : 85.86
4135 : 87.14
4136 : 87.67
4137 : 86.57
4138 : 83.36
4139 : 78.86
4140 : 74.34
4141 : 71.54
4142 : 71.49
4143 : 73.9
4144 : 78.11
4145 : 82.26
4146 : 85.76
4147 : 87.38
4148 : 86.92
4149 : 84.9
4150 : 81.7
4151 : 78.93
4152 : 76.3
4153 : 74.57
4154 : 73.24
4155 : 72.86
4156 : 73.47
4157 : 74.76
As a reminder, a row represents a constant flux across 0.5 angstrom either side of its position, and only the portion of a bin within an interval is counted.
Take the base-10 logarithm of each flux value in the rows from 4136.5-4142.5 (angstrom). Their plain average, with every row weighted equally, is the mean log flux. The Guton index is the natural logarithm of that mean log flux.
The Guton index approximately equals 0.636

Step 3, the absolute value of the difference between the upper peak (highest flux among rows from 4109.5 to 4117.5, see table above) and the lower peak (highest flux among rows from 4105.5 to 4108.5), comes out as 6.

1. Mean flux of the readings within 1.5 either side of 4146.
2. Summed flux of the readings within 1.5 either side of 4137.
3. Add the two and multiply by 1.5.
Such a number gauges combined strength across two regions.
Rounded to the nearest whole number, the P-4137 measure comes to 514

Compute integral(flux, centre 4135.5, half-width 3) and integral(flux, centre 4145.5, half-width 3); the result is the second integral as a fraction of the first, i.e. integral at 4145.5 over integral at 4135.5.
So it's 0.96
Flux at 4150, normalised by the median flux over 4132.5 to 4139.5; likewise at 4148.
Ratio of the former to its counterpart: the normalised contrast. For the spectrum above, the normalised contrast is 0.94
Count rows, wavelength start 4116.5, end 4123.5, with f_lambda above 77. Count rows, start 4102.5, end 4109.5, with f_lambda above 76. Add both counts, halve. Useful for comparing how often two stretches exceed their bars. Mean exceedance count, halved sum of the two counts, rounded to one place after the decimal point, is 6.0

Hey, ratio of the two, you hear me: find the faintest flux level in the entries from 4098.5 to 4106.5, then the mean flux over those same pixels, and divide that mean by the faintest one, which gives 1.33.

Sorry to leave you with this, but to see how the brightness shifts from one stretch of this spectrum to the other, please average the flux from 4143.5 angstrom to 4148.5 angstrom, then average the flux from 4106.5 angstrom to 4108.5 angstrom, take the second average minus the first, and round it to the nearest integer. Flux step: -8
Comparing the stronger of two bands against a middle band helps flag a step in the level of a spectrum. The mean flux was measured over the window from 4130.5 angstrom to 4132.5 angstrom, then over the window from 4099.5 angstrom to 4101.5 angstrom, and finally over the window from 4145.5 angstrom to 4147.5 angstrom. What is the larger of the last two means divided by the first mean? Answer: 1.46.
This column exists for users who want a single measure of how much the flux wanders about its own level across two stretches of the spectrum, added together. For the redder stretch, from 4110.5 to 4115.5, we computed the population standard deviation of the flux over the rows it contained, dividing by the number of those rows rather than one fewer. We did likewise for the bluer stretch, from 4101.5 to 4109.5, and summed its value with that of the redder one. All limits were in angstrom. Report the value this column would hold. 21.4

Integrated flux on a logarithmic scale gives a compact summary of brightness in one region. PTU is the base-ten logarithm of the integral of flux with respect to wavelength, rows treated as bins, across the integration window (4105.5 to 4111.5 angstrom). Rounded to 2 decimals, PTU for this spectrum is 2.66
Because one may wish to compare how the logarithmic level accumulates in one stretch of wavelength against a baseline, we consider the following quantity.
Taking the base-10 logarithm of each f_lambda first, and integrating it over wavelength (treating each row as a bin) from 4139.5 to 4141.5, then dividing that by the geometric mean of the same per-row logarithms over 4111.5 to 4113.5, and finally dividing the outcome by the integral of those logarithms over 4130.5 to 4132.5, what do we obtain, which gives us 0.52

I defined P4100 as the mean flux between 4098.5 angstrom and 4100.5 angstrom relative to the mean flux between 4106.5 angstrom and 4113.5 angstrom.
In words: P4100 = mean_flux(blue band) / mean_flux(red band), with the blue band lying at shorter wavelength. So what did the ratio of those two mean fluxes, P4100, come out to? 1.45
